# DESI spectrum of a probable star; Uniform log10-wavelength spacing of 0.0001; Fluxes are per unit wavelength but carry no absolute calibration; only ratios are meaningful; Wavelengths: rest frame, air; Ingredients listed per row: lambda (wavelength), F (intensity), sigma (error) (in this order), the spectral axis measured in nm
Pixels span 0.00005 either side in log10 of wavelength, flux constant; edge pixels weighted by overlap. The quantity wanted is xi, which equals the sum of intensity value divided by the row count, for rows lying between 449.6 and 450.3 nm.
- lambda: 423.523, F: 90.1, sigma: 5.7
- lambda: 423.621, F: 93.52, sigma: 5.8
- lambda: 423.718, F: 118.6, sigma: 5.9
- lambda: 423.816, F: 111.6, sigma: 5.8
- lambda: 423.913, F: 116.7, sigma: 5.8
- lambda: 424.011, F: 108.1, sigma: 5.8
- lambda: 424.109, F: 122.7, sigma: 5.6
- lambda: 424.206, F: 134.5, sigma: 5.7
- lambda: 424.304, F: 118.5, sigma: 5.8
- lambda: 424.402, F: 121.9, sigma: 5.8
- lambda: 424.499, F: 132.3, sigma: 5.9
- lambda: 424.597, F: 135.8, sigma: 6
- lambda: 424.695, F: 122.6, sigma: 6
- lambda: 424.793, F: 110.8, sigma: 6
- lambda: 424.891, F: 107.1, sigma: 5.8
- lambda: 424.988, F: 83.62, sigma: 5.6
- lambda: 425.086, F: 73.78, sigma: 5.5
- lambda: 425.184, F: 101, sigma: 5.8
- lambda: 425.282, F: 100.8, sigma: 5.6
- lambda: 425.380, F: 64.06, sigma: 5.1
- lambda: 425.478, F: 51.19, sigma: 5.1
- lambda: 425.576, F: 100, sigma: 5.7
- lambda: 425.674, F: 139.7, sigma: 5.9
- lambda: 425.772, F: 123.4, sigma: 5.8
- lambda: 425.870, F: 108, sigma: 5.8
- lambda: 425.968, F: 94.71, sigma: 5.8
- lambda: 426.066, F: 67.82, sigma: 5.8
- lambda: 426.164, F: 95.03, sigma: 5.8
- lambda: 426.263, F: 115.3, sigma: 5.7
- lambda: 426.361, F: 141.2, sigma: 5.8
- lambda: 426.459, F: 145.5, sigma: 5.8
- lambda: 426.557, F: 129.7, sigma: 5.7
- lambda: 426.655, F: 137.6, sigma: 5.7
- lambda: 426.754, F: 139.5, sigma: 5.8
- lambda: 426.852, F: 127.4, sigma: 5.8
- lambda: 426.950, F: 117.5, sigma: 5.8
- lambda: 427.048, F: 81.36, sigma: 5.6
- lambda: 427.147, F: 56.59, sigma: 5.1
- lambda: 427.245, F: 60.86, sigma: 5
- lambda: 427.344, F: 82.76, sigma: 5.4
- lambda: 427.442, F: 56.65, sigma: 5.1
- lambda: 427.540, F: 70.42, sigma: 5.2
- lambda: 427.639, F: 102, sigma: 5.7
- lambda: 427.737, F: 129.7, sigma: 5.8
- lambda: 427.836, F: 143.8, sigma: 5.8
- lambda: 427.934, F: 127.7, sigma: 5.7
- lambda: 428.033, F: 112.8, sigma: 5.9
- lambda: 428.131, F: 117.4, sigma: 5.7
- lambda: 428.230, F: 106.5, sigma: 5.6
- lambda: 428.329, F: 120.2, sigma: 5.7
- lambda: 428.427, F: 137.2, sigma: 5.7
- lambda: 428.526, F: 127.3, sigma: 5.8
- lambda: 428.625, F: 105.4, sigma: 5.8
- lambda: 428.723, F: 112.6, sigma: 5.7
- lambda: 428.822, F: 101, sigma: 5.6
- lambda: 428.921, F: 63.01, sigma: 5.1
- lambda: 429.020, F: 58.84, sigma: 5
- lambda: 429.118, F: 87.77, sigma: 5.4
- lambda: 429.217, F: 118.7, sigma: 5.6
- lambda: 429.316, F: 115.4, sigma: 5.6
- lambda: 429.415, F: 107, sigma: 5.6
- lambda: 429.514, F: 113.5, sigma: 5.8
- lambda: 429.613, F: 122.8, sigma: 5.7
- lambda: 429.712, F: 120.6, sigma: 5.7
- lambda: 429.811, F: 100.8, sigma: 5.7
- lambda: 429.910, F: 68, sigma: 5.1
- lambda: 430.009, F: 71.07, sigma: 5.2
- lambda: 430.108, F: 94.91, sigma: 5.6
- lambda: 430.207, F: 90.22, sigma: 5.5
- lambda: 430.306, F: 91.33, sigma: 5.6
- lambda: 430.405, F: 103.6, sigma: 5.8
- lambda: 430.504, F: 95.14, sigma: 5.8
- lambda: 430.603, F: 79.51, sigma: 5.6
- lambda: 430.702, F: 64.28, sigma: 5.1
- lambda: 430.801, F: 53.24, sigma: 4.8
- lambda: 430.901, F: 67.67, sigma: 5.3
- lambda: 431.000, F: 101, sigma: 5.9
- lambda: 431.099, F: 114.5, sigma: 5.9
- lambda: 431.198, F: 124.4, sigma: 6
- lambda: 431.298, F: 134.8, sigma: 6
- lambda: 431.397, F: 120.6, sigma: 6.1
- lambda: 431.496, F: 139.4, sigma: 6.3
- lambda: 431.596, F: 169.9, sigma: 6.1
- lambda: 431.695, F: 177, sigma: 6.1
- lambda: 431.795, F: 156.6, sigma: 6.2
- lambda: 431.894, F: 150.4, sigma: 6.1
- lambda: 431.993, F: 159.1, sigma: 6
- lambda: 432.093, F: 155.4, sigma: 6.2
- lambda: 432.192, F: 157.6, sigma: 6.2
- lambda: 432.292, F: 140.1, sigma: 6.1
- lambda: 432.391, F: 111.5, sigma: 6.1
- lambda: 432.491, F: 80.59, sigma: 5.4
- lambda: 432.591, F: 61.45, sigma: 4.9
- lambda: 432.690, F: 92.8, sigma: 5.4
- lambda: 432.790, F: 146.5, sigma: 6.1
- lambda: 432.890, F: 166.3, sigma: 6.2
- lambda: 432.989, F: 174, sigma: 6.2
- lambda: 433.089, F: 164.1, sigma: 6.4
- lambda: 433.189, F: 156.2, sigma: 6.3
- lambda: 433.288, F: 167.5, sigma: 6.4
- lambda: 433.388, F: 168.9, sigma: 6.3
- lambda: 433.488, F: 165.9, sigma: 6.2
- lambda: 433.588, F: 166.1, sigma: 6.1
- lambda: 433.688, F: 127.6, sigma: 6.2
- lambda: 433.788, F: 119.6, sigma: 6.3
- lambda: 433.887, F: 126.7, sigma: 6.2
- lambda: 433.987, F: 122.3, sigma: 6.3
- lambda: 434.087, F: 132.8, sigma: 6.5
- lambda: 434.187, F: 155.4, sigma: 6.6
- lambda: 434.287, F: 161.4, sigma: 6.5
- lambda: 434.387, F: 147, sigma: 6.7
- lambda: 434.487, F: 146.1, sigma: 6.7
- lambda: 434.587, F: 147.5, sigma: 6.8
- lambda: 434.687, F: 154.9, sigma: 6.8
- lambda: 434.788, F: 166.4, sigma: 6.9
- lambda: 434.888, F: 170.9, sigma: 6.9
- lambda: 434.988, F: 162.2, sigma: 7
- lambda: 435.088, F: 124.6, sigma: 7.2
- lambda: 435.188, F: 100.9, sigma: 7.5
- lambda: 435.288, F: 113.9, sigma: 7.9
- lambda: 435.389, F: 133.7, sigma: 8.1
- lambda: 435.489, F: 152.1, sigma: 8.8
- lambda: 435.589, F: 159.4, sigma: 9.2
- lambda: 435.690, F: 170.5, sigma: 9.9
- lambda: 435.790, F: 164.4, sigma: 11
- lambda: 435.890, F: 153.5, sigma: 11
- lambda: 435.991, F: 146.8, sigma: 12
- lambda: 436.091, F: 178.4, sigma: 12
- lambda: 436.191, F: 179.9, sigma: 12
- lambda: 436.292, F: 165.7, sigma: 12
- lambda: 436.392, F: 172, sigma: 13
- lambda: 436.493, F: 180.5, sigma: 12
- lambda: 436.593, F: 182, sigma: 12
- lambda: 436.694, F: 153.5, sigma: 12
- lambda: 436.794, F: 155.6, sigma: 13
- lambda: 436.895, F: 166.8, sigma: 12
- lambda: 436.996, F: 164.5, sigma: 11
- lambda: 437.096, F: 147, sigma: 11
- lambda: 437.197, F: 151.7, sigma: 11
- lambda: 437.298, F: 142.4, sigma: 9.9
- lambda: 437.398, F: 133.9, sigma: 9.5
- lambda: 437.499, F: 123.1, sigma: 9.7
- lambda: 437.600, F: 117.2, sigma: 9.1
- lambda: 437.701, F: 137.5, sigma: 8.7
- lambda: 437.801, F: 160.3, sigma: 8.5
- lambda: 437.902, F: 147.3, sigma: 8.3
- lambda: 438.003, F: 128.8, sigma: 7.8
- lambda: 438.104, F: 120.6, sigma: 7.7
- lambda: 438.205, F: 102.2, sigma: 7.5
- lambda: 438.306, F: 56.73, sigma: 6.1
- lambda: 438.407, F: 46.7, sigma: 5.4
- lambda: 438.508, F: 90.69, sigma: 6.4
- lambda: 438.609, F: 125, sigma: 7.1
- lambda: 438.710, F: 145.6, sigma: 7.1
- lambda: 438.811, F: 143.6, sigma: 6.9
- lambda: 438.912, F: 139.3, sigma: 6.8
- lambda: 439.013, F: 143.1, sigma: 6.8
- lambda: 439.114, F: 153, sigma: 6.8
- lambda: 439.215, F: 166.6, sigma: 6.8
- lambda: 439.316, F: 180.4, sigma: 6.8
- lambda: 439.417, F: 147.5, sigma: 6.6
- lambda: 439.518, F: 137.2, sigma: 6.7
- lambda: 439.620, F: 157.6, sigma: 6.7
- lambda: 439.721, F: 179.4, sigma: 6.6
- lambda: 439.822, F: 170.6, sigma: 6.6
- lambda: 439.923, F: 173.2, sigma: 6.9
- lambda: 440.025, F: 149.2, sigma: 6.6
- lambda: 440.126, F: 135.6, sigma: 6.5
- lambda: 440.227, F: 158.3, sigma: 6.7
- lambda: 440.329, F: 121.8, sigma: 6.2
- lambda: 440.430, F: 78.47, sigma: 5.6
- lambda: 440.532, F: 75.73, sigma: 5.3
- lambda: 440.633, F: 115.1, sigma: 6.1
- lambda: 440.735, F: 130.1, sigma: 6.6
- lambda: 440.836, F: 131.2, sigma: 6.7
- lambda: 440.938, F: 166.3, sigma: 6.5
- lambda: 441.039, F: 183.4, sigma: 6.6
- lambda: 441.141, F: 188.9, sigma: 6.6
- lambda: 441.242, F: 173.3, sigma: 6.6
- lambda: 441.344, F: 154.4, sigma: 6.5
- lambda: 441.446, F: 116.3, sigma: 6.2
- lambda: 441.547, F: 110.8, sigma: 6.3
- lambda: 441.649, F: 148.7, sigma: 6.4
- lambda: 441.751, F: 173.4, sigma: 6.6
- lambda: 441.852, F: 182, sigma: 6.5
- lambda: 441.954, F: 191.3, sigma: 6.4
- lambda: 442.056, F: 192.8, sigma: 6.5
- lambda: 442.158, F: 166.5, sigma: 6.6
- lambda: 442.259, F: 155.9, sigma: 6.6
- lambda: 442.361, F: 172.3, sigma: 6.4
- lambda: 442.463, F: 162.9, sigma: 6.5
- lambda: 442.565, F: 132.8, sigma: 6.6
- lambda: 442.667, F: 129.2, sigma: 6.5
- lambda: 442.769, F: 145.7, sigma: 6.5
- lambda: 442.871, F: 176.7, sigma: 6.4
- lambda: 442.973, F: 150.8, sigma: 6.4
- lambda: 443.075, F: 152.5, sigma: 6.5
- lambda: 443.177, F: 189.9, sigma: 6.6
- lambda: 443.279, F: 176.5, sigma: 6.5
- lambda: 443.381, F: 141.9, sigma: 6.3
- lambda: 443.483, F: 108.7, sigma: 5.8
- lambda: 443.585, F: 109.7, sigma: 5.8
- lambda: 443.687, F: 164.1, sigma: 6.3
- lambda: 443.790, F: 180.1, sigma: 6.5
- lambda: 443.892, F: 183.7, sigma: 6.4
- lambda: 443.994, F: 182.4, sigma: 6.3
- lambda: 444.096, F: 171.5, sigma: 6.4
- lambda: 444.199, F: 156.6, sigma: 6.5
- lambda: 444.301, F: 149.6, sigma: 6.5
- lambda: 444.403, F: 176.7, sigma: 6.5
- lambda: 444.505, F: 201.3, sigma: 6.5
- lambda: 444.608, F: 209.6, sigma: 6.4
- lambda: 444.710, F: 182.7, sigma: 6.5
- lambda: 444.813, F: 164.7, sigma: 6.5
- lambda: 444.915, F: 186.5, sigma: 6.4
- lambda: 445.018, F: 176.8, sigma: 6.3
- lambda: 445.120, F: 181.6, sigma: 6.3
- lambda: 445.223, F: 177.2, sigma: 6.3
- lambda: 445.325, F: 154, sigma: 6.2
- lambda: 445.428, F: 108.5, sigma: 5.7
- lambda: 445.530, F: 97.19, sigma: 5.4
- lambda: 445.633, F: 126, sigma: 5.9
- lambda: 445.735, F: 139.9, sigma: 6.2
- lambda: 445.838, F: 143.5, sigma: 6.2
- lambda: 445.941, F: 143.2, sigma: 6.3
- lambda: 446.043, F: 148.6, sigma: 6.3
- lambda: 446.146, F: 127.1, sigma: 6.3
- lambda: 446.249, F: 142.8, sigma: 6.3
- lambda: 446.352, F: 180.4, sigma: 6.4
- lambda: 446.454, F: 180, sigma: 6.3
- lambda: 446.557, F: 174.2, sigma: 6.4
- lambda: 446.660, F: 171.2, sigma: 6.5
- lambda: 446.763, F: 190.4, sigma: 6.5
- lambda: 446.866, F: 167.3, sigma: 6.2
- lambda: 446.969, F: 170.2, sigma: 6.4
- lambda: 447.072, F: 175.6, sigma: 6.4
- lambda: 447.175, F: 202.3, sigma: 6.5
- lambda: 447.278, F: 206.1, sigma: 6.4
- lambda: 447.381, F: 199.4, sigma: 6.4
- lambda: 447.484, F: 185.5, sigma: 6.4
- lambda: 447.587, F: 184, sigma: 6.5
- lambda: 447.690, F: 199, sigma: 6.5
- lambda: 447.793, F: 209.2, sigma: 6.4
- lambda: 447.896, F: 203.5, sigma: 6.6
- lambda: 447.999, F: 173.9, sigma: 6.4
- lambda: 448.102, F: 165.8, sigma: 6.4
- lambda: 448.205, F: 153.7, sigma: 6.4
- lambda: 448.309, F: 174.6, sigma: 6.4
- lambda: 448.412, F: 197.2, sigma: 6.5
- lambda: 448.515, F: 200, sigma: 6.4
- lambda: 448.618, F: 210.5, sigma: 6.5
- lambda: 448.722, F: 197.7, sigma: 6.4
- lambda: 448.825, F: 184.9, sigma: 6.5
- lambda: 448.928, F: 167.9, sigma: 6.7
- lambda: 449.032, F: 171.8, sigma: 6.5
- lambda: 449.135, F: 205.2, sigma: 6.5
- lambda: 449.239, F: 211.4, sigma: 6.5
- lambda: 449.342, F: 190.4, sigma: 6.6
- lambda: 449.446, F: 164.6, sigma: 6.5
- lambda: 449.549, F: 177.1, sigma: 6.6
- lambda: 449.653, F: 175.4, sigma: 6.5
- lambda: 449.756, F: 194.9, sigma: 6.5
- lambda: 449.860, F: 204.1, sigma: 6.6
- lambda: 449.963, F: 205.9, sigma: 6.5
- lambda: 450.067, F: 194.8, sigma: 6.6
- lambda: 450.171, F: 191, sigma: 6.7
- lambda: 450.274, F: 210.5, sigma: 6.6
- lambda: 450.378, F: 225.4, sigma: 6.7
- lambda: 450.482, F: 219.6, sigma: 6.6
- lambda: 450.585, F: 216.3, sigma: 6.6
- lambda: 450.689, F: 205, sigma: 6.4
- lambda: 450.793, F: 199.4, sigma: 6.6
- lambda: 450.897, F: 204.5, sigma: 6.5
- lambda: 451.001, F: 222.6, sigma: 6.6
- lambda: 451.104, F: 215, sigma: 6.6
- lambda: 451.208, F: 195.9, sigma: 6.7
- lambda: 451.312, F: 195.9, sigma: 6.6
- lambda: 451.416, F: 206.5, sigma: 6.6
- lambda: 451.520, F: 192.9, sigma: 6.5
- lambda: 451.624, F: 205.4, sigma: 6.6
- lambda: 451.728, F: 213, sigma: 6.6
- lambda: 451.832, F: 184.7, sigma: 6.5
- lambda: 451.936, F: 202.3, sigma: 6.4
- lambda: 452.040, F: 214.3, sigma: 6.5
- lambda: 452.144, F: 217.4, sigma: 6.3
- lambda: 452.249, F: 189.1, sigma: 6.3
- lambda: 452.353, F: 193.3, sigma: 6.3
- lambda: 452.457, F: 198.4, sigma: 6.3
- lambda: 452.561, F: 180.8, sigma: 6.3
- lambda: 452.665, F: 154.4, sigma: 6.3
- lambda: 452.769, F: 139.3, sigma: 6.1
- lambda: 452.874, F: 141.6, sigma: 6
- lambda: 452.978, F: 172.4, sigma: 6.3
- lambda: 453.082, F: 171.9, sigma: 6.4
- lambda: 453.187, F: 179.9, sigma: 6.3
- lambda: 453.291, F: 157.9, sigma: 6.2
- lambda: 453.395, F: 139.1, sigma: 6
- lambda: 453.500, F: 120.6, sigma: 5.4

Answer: 197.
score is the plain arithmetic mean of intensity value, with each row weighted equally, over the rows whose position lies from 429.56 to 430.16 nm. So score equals 96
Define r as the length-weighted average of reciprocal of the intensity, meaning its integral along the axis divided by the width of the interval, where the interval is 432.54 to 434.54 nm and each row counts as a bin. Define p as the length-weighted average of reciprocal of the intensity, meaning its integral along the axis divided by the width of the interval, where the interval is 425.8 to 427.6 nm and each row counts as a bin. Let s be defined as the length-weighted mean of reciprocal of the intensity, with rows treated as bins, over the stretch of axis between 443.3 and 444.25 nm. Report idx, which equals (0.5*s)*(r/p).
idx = 0.0023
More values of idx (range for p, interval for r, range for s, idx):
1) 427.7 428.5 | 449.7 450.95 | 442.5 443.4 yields 0.0020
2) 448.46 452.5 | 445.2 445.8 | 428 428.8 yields 0.0067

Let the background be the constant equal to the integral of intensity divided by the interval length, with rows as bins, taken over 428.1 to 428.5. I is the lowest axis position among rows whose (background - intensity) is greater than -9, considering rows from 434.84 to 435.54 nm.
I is 435.088 nm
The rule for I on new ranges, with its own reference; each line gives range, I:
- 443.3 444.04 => 443.483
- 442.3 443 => 442.667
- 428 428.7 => 428.033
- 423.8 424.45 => 423.816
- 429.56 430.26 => 429.613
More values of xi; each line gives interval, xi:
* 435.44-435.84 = 162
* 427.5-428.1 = 114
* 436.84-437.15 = 159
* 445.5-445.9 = 127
